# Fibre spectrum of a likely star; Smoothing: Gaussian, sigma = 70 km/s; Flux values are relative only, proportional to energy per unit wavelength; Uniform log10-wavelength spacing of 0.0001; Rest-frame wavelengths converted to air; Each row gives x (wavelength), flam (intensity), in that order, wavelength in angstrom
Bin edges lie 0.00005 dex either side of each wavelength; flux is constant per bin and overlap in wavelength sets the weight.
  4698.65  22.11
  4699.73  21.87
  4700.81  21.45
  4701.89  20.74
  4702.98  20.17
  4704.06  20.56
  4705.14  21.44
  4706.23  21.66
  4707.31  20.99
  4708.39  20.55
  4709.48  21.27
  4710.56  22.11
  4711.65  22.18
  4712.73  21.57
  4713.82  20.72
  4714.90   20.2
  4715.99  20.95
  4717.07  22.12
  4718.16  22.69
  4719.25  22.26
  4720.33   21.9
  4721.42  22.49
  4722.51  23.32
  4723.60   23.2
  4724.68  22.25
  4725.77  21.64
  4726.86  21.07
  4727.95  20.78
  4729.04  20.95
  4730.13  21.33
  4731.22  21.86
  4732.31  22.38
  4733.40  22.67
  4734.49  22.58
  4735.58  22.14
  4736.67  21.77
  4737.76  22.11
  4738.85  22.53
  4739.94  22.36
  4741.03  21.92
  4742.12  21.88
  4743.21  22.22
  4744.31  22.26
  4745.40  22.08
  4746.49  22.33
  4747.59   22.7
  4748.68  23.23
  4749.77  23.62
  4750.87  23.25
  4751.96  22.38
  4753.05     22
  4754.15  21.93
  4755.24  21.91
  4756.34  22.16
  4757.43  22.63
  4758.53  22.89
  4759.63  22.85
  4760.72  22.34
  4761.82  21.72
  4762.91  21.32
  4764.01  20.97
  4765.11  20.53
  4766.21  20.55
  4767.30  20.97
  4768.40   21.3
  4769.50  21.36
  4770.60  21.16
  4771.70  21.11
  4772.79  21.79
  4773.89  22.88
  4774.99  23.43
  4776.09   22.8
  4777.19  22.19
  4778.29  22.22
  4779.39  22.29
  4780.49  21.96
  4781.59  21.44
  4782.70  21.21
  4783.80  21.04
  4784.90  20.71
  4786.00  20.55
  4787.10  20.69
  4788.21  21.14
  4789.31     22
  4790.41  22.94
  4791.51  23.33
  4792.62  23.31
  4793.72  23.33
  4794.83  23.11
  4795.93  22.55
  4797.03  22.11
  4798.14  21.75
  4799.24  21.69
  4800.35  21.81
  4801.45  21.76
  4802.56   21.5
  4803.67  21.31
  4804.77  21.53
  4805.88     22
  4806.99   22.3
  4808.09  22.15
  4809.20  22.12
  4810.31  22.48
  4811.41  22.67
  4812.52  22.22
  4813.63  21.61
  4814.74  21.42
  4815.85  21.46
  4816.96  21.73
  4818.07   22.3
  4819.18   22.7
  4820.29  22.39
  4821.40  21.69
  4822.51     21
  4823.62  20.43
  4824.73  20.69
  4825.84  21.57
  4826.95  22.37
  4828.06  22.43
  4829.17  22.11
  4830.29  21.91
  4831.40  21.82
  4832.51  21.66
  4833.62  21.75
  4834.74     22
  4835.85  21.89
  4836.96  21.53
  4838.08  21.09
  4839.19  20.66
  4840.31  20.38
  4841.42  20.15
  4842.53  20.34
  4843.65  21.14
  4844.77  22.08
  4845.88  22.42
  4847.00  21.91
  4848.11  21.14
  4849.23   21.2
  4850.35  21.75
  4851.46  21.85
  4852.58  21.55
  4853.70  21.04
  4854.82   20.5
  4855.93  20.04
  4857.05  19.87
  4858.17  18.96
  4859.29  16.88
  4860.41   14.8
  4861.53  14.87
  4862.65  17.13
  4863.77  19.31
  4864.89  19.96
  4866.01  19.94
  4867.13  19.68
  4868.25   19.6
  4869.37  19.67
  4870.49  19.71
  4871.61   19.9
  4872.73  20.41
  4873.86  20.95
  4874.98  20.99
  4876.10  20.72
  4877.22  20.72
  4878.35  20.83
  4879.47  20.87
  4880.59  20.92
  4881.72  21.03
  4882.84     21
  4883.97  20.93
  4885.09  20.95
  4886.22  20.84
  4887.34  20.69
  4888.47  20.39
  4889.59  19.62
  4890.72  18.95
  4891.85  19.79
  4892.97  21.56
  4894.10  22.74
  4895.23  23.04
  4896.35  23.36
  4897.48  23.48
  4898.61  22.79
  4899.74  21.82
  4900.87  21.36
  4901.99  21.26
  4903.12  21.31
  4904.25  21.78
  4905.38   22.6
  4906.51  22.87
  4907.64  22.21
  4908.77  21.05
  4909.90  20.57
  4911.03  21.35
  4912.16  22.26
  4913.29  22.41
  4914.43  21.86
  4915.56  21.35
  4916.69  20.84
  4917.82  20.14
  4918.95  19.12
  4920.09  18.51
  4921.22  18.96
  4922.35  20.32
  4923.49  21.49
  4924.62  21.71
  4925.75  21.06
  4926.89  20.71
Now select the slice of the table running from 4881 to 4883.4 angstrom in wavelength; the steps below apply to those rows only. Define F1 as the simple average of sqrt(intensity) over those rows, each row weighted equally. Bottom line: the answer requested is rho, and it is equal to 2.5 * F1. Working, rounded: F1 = 4.58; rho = 11.46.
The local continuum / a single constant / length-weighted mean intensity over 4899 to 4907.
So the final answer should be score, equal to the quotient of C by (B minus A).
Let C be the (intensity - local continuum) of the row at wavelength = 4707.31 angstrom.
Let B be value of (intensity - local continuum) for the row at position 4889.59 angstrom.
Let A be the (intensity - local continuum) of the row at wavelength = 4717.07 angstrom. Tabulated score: 0.35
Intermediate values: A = 0.2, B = -2.25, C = -0.9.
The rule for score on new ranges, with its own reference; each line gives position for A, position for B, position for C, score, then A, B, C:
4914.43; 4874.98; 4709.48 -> 0.69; 0.0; -0.88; -0.6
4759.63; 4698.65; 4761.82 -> 0.21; 1.0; 0.24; -0.2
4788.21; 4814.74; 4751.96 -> 1.81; -0.7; -0.45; 0.5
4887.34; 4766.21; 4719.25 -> -2.76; -1.2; -1.32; 0.4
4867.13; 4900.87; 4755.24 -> 0.02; -2.2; -0.51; 0.0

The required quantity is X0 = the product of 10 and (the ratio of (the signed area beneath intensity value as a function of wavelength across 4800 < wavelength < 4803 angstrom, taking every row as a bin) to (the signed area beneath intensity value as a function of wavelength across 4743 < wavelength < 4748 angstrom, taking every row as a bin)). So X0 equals 6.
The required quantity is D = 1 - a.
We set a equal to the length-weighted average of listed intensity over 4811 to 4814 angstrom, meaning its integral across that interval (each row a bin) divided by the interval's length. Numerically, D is -21.1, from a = 22.15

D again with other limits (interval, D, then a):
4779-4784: -20.6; 21.58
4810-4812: -21.6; 22.65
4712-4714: -20.3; 21.32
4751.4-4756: -21.1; 22.08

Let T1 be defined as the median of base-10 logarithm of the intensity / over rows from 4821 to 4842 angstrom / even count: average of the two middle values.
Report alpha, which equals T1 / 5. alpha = 0.267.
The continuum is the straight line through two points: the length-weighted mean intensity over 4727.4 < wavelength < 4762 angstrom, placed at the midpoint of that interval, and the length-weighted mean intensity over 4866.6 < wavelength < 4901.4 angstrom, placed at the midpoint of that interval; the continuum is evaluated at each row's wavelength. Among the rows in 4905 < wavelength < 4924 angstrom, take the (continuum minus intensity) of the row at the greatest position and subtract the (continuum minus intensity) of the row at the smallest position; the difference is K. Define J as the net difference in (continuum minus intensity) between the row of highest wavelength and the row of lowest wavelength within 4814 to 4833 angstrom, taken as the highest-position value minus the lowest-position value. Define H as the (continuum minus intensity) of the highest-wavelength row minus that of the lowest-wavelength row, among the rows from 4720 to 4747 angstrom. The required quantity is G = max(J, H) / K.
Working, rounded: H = -0.7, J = -0.4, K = 0.9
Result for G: -0.4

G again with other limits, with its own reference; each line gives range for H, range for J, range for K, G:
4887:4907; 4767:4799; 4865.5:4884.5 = 0.9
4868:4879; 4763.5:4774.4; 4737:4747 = 4.4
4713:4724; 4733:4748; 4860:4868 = 0.0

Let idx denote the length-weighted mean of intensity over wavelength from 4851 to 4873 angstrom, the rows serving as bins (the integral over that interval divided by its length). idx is 19.3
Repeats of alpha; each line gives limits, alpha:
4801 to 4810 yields 0.268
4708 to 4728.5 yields 0.268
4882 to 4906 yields 0.266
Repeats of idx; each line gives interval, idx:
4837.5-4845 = 20.8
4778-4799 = 22.0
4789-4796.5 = 23.0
